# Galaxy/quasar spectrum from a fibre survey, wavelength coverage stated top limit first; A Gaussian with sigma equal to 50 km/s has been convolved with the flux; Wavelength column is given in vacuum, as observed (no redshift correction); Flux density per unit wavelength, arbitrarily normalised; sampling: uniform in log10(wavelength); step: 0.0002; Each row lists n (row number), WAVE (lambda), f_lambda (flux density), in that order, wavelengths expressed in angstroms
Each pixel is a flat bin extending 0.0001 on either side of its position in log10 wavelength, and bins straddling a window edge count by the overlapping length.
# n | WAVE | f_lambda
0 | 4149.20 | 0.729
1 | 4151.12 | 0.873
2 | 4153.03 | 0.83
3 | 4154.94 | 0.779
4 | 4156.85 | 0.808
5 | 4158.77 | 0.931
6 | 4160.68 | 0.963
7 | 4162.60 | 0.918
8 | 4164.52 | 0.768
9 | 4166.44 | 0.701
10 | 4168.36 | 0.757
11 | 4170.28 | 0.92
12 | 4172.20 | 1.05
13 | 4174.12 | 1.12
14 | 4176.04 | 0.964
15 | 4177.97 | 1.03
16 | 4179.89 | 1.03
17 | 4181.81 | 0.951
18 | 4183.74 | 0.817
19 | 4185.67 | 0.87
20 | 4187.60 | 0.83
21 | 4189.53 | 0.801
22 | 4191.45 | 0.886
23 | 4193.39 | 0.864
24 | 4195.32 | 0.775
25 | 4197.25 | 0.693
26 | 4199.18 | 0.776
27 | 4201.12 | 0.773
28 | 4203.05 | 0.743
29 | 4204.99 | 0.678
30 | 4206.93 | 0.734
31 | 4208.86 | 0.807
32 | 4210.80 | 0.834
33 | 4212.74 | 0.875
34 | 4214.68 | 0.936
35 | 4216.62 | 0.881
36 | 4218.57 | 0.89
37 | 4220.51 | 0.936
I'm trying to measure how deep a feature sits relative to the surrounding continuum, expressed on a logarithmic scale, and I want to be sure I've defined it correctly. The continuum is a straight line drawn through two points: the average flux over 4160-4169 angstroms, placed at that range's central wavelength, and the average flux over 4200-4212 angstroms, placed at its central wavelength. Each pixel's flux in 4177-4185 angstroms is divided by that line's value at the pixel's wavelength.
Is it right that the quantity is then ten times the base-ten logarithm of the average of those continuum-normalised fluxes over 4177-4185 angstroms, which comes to 0.8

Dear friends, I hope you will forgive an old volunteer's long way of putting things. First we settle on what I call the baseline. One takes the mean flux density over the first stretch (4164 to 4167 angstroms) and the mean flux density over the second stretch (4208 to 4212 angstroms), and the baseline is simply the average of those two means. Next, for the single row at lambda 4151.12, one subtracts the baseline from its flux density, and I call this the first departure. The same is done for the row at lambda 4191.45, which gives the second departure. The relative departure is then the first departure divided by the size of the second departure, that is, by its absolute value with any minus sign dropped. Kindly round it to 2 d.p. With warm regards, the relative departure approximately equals 0.88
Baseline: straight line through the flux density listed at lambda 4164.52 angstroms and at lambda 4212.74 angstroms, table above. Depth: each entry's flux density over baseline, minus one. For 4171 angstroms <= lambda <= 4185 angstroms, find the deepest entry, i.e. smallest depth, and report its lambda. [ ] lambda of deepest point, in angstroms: 4183.74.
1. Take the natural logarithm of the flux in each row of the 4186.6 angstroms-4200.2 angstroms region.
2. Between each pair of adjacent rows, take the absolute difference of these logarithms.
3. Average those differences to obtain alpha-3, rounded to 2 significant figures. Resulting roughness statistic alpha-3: 0.083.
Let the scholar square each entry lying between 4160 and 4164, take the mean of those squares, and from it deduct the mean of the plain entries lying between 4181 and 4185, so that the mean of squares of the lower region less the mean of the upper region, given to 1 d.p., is 0.0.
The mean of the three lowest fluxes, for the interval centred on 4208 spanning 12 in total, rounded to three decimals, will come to 0.718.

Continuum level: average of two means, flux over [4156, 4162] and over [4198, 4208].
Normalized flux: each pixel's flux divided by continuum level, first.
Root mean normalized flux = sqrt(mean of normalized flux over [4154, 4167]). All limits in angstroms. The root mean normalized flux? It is 1.01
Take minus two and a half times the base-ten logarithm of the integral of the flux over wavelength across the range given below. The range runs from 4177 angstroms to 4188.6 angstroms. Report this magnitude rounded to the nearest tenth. -2.6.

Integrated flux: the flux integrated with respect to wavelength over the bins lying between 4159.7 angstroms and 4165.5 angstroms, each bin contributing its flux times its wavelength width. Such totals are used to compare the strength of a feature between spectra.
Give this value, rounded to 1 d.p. 5.1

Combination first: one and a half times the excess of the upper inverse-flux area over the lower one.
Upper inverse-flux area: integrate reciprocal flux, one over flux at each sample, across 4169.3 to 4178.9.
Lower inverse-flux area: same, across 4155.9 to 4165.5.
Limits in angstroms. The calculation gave -2.3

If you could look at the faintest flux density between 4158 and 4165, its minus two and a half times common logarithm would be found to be 0.29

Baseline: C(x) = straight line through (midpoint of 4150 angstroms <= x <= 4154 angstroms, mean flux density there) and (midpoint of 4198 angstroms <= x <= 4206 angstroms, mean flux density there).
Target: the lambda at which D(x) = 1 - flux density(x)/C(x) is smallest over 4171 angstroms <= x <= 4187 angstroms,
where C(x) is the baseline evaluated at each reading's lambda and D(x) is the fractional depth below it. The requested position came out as 4174.12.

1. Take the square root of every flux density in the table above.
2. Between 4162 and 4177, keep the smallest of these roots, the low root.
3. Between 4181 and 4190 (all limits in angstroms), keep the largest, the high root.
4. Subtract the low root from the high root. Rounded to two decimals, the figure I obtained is 0.14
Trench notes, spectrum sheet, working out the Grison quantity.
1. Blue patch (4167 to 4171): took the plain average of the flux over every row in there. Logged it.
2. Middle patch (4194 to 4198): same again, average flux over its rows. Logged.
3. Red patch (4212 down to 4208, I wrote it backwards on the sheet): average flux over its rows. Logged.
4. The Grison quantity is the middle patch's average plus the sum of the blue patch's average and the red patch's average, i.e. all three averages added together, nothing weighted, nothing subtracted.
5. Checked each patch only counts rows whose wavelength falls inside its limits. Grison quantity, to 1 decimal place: 2.4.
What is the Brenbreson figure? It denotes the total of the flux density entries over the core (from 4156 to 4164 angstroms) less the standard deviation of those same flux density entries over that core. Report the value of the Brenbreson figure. 3.6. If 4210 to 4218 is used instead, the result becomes 3.5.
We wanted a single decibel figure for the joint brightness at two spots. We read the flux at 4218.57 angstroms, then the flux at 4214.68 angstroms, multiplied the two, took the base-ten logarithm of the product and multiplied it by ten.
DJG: -0.8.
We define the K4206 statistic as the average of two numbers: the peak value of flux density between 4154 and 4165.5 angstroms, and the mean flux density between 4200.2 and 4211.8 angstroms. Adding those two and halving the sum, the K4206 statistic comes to 0.86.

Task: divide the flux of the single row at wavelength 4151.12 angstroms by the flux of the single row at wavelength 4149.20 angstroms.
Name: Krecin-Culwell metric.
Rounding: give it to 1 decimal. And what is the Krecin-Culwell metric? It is 1.2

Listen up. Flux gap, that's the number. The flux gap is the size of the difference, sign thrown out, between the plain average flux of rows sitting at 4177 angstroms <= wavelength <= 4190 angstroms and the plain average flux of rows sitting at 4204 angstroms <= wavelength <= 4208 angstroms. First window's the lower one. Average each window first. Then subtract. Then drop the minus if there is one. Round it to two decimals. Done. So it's 0.20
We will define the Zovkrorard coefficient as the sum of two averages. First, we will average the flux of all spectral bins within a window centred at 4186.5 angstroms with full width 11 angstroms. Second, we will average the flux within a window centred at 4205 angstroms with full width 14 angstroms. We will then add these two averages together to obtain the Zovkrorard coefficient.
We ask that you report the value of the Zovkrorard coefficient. 1.62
